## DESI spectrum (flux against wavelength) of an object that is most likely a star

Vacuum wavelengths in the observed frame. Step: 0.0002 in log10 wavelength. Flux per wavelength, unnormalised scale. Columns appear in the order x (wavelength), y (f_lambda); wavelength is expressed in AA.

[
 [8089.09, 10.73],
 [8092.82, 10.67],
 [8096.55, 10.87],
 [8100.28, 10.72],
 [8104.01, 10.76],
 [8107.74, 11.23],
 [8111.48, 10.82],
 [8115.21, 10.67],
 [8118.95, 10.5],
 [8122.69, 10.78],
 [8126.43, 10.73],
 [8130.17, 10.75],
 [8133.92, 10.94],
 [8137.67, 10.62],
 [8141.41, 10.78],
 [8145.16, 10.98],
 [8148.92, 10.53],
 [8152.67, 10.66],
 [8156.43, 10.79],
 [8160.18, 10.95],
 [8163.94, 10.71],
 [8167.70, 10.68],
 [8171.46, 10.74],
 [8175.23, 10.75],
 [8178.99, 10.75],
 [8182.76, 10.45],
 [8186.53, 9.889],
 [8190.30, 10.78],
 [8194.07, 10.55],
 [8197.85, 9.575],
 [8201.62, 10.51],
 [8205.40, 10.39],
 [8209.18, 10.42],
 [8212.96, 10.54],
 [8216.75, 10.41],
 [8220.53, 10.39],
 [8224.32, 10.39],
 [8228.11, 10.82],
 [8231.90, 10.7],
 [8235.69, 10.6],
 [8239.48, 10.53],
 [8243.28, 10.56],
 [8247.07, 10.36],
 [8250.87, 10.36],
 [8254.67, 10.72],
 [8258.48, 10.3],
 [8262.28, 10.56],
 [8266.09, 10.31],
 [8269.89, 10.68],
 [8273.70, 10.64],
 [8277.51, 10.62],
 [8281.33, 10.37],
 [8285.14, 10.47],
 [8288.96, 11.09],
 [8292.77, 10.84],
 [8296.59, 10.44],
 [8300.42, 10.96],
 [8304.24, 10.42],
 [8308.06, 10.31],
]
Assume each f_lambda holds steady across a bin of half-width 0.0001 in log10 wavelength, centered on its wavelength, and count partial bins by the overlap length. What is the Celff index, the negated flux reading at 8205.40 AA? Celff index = -10.4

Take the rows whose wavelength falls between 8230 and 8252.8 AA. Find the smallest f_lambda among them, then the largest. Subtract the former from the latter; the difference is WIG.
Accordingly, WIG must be 0.34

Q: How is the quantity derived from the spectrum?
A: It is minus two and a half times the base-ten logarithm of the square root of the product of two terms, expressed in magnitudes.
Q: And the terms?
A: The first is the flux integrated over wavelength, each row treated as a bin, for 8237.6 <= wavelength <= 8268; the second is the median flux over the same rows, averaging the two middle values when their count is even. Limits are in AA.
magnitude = -4.40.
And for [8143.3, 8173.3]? -4.42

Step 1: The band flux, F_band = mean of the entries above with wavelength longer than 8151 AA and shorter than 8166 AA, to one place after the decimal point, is 10.8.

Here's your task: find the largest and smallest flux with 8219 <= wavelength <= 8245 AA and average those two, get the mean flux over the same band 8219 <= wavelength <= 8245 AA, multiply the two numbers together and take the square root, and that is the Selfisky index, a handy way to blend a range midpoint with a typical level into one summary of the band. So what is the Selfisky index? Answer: 10.6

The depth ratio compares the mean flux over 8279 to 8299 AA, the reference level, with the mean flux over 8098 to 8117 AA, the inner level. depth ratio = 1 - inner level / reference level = -0.019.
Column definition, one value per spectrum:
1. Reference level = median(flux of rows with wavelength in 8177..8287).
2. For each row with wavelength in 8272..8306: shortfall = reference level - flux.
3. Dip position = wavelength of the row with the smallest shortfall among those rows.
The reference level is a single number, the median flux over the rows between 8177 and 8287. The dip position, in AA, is 8288.96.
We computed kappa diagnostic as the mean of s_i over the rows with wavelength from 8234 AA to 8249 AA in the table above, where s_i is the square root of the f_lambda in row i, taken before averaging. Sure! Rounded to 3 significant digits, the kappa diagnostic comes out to 3.24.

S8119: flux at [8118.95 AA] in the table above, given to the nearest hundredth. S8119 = 10.50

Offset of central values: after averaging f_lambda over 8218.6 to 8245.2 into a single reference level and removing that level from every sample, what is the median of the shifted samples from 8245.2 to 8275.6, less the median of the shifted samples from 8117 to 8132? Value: -0.28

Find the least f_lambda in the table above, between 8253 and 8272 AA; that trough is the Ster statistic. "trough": 10.3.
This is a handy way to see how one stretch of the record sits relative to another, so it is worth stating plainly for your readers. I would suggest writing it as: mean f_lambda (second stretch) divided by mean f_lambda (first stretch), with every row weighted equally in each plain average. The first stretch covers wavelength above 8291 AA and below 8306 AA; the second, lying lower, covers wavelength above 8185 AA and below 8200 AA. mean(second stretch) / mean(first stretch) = 0.96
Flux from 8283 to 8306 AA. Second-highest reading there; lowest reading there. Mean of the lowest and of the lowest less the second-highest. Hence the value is 4.94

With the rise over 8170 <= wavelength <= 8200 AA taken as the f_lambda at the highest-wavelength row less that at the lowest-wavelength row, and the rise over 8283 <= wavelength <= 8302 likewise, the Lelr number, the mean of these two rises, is -0.34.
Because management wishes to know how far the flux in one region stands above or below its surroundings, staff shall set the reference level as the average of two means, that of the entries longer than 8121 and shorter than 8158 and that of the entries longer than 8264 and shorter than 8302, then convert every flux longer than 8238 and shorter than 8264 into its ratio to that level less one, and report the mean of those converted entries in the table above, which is -0.020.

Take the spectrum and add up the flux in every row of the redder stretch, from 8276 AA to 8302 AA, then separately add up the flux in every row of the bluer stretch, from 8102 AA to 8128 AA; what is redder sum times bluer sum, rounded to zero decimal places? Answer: 5646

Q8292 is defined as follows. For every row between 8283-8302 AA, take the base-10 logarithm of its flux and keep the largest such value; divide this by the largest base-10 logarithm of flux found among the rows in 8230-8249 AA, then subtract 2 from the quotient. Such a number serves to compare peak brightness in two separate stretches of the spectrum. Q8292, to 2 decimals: -0.98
